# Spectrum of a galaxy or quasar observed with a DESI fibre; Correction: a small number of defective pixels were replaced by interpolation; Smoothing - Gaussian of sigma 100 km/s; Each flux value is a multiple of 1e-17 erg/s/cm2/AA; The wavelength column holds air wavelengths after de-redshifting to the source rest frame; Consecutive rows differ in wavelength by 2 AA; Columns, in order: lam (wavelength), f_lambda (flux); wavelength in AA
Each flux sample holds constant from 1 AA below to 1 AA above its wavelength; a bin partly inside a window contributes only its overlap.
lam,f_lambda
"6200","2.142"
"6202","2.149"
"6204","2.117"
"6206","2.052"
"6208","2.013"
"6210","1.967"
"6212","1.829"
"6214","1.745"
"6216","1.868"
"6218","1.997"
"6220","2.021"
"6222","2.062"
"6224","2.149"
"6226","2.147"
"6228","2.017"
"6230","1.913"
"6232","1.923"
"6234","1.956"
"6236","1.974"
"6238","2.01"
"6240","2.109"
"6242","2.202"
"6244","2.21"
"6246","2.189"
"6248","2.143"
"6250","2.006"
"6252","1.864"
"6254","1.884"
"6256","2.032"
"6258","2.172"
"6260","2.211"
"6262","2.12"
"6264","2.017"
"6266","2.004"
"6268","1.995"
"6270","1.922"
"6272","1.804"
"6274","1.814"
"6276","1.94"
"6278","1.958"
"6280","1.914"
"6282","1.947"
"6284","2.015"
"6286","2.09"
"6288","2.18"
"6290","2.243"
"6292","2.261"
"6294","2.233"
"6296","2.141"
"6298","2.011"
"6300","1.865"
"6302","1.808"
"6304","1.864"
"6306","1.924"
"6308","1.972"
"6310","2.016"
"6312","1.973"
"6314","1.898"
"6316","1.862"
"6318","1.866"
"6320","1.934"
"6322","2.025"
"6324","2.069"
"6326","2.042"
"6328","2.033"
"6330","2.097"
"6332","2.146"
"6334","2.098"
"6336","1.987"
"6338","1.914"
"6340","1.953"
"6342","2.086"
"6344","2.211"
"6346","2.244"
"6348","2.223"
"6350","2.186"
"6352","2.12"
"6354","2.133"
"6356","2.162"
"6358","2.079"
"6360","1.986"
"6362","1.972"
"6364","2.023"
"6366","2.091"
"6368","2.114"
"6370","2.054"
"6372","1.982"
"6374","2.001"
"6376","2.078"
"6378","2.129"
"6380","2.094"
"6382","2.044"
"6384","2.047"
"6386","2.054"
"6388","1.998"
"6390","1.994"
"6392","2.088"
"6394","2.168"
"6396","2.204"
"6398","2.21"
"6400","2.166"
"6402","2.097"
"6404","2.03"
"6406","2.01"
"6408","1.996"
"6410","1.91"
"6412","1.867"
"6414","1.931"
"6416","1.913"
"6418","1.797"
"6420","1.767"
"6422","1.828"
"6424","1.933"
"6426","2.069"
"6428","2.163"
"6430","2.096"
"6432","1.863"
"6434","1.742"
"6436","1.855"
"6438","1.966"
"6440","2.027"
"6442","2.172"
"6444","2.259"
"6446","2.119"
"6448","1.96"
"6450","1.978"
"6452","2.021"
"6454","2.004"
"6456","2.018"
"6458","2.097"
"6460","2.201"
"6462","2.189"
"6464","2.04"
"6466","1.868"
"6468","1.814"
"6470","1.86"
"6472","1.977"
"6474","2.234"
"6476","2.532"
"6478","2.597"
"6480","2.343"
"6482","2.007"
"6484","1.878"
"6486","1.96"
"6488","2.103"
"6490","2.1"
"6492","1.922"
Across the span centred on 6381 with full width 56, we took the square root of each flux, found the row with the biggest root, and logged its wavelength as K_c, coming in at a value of 6398 AA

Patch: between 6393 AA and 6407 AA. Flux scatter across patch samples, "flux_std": 0.08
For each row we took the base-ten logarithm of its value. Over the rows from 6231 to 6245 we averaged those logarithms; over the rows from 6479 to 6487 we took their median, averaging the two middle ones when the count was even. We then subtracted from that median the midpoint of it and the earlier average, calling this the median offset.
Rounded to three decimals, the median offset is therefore -0.007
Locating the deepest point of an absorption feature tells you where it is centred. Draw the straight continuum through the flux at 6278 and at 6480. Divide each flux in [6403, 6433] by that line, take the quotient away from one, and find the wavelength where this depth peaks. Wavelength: 6420 AA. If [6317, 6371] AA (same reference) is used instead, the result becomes 6318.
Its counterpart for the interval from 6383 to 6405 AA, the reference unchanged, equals 6390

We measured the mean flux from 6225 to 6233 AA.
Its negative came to -2.00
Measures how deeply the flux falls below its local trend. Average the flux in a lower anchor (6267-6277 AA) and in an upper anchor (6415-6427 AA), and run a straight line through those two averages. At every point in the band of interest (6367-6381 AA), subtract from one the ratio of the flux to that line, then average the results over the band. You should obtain -0.094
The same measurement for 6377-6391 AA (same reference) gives -0.087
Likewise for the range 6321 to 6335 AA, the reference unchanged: -0.096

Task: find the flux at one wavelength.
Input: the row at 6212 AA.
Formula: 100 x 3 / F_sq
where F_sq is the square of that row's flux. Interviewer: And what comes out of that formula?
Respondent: 90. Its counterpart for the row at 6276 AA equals 80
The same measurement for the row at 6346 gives 60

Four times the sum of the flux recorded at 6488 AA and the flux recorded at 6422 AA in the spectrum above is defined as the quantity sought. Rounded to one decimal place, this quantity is 15.7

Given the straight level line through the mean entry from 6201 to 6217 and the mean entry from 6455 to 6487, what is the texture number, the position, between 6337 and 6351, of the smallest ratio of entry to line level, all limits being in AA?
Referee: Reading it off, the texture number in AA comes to 6338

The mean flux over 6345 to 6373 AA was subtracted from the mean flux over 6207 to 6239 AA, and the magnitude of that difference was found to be 0.12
